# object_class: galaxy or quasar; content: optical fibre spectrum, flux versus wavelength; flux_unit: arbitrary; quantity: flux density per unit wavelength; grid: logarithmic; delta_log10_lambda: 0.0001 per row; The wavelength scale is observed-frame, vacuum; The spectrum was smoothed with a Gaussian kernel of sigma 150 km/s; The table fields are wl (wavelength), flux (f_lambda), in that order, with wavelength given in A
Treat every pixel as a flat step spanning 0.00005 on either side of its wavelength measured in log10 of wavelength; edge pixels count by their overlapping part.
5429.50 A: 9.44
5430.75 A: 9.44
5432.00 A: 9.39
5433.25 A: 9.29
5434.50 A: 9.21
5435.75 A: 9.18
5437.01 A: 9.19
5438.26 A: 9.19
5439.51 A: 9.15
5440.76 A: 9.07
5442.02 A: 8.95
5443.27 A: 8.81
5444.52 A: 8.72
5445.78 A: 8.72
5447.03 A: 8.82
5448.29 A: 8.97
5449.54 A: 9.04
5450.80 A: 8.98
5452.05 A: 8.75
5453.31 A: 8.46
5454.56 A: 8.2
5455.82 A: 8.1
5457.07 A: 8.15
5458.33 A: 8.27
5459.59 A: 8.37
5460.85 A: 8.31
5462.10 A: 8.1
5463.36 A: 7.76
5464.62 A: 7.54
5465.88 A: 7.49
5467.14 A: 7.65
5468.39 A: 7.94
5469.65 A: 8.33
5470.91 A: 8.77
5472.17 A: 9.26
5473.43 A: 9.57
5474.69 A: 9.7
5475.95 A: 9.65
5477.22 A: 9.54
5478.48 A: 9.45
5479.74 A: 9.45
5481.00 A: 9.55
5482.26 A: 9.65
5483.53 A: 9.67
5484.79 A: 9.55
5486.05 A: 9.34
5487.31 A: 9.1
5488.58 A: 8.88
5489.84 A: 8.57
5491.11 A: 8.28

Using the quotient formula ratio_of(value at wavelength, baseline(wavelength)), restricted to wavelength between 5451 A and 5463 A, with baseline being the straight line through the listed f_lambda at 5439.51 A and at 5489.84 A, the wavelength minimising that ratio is 5455.82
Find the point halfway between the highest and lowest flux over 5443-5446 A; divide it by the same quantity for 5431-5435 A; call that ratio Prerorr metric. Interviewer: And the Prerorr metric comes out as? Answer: 0.94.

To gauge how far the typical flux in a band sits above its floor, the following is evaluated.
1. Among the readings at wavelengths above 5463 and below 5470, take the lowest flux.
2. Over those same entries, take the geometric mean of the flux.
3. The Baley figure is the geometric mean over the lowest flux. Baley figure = 1.04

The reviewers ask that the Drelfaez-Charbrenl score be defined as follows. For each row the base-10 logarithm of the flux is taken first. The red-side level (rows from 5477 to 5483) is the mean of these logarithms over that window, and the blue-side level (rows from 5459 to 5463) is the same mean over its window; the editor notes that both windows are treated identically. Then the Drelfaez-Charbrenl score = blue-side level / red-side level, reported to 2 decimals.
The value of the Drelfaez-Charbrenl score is 0.94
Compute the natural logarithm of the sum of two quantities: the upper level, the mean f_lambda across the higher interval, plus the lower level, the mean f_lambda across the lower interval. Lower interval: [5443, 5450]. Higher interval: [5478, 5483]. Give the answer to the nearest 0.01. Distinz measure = 2.91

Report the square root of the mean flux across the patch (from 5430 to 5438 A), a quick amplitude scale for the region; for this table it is 3.05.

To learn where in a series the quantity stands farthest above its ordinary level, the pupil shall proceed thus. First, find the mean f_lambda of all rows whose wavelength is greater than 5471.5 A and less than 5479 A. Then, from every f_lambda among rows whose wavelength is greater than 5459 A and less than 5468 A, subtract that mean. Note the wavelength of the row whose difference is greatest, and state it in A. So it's 5459.59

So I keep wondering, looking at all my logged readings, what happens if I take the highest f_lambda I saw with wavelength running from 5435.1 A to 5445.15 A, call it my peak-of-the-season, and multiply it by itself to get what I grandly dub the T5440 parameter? 84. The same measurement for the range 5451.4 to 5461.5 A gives 77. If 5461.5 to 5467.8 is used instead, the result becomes 66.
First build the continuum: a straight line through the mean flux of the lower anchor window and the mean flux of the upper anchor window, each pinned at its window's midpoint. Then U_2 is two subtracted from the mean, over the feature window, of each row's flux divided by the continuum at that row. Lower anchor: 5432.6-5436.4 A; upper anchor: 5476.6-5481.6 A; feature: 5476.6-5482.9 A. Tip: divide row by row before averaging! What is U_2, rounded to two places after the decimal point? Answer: -1.00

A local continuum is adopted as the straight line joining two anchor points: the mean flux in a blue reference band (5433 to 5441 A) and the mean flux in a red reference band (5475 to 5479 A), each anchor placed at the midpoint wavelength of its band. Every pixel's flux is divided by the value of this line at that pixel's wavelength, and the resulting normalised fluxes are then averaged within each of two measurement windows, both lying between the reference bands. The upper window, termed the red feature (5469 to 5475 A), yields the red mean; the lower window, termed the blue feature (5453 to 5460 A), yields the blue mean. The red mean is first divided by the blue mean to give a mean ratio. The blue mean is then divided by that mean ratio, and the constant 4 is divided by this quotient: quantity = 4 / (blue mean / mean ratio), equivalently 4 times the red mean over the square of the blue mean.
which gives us 4.9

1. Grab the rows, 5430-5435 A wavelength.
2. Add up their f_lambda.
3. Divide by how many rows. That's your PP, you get 9.3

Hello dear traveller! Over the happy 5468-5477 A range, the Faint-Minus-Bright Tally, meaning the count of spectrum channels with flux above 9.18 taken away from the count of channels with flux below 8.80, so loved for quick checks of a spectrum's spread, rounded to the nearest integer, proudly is -1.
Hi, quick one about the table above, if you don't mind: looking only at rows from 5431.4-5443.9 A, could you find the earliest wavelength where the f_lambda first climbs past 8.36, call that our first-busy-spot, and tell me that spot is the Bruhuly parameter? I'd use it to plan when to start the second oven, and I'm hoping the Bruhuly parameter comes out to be 5432.00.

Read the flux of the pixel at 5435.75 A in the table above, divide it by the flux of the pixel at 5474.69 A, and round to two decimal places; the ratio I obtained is 0.95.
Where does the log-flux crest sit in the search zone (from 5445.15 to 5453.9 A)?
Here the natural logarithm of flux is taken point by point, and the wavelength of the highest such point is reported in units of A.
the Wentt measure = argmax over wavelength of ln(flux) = 5449.54 A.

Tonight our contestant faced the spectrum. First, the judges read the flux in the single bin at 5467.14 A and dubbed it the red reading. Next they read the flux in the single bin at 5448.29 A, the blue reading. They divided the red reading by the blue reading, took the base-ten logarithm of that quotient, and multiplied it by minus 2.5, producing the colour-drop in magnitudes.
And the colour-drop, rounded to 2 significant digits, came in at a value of 0.17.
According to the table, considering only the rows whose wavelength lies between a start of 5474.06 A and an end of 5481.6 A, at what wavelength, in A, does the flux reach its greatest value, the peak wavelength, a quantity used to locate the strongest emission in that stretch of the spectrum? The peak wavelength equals 5474.69 A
